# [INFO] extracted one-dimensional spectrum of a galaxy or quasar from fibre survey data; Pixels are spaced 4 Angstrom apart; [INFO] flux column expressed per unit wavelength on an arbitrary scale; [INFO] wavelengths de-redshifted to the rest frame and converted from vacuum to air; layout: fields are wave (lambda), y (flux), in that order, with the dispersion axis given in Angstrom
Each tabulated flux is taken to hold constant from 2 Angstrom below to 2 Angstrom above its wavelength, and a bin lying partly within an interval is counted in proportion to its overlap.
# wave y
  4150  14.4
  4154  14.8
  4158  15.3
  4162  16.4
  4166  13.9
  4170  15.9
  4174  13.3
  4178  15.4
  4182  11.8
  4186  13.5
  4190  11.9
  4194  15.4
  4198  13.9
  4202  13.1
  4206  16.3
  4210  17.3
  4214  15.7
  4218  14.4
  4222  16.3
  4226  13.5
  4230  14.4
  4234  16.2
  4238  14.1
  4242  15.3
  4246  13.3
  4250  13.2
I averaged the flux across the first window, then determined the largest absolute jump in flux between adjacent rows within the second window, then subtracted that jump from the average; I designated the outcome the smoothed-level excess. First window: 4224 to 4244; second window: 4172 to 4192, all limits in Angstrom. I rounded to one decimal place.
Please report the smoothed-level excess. 11.1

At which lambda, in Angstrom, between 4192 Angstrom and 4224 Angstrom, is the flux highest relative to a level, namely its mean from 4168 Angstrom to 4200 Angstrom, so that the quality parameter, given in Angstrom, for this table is 4210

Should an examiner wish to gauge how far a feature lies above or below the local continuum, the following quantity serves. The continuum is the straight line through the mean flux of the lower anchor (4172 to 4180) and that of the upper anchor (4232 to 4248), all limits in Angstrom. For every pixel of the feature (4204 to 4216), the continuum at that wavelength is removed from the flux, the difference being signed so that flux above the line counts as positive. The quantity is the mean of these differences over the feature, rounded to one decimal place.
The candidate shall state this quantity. 1.9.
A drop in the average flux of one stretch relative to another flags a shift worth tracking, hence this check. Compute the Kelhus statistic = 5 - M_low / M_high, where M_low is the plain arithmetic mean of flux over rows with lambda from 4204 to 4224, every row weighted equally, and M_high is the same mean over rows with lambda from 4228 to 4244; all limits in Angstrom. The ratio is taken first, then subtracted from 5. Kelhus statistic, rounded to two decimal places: 3.93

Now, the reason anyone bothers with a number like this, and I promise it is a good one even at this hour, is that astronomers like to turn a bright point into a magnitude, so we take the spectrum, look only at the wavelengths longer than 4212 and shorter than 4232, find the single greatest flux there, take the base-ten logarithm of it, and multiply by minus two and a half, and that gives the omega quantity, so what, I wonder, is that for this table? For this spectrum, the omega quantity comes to -3.03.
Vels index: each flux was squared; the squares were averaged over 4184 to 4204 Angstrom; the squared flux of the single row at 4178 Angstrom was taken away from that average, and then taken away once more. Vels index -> -289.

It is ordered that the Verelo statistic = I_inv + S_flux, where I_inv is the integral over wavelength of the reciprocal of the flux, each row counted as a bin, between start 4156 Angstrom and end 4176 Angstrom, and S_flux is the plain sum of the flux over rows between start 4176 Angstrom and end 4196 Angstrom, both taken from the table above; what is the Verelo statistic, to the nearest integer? 69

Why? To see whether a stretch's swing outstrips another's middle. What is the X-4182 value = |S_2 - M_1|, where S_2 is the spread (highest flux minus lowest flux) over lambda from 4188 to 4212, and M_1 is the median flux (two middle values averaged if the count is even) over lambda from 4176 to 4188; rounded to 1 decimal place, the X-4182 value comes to 8.1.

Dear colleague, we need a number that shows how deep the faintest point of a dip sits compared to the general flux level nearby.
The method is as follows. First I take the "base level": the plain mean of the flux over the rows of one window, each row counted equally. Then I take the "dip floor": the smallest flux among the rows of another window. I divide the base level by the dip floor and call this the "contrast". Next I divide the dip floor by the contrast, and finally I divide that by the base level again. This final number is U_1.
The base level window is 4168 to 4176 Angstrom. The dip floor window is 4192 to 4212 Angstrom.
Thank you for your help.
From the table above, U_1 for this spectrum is 0.81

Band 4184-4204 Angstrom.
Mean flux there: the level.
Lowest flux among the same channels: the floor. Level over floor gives 1.14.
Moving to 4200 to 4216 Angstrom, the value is 1.19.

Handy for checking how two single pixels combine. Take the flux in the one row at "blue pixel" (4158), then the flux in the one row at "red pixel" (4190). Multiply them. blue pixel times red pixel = 182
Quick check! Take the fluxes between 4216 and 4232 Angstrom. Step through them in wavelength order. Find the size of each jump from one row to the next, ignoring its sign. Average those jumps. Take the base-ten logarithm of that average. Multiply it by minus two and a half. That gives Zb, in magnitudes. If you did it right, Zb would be -0.68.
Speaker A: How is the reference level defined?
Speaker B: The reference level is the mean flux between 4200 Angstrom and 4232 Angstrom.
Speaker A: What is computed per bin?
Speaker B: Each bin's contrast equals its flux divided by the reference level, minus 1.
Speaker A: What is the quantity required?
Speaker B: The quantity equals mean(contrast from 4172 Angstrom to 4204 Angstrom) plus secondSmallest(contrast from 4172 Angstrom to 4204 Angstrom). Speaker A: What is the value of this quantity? -0.32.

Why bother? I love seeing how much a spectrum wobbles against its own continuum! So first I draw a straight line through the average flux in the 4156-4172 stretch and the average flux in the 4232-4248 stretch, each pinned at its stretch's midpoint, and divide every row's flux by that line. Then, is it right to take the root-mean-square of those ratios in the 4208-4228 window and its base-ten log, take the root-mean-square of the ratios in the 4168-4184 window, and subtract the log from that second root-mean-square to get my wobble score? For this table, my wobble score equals 0.913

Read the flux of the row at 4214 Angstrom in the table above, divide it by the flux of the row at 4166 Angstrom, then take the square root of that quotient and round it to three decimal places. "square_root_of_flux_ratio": 1.063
